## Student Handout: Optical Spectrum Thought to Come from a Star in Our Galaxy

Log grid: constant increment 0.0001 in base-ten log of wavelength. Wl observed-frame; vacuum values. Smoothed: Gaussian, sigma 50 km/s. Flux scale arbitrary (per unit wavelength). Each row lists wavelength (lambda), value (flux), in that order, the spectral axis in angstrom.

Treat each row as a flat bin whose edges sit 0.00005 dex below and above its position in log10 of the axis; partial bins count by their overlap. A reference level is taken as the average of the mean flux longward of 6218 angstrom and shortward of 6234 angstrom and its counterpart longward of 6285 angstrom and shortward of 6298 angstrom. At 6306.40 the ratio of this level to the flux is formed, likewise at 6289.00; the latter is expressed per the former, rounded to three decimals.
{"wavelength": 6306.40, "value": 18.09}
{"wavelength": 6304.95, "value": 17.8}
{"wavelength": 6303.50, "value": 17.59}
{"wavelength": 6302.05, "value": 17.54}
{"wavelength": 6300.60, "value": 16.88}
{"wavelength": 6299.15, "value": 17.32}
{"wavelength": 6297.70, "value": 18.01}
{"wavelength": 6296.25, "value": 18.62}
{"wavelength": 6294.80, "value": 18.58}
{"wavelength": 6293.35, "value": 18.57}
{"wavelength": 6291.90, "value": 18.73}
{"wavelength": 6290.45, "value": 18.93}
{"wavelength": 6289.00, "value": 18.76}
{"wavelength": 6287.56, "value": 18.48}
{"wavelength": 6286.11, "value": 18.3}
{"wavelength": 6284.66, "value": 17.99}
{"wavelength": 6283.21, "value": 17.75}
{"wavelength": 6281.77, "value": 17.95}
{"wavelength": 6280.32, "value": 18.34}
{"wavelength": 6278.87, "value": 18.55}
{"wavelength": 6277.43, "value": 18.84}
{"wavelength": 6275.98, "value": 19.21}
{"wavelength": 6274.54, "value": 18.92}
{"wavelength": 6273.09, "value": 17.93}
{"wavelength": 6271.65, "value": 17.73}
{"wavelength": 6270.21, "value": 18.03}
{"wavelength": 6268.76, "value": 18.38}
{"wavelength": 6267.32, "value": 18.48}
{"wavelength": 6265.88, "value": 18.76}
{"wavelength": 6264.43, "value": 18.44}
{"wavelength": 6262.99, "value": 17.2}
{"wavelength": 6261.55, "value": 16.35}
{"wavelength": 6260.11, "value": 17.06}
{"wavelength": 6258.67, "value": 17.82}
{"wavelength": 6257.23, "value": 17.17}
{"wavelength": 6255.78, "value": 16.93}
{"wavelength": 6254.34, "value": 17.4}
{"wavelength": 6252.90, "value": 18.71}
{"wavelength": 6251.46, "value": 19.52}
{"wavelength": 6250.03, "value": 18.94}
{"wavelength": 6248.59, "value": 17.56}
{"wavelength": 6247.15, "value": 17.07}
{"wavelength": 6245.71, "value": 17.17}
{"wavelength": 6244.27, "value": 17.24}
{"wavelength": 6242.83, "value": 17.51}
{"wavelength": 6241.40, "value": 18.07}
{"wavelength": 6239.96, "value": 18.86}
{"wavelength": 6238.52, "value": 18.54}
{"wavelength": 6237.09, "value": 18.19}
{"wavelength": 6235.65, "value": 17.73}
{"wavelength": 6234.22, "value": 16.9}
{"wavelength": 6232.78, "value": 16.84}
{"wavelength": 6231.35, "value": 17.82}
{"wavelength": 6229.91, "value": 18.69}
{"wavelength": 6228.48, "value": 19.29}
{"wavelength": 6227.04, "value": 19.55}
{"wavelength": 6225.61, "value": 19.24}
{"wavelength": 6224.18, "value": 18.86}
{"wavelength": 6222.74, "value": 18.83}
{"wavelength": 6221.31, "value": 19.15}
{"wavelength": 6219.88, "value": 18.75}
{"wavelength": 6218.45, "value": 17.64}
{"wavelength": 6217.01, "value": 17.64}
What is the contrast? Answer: 0.964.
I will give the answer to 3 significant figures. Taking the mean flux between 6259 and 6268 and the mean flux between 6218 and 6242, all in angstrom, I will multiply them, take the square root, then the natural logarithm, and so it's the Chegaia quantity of 2.89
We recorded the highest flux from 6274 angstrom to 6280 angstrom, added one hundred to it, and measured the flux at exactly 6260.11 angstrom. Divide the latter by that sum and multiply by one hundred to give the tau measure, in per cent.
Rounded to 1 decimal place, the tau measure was 14.3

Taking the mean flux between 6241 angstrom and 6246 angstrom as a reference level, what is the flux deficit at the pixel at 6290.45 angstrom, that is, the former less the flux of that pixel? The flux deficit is -1.43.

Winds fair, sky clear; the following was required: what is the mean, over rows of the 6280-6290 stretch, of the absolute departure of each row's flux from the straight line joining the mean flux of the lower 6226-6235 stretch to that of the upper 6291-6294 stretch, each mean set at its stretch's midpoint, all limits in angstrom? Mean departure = 0.4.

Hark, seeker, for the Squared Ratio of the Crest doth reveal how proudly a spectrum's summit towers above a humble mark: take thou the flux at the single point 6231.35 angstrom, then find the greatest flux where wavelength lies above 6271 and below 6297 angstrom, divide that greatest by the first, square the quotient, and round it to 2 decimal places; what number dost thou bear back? 1.16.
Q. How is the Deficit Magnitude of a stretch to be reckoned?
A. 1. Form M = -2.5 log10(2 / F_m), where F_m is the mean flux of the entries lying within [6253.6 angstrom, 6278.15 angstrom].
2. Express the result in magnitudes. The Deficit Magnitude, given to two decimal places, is 2.38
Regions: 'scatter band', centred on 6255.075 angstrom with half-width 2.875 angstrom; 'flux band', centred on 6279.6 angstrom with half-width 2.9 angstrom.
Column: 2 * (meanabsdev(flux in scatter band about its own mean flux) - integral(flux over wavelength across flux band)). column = -212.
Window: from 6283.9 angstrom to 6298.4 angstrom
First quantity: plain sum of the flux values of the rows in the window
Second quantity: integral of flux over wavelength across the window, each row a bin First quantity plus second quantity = 453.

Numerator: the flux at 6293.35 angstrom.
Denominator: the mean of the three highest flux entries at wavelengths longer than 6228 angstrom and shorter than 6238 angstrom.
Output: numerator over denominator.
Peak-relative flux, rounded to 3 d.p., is 0.992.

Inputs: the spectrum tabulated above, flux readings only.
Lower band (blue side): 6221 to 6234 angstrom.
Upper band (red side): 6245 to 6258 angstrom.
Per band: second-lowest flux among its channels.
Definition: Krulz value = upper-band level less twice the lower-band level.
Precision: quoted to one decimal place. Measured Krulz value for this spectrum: -18.6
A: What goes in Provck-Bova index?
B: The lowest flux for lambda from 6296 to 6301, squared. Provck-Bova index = 285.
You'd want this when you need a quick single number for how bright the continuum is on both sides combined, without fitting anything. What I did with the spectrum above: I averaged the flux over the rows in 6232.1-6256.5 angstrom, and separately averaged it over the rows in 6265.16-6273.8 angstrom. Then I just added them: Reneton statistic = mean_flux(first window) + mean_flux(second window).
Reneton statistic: 36.1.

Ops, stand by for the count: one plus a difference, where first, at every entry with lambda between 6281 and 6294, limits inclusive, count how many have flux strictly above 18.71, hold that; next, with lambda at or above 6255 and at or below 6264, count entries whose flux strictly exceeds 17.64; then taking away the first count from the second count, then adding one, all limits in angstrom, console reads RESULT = -1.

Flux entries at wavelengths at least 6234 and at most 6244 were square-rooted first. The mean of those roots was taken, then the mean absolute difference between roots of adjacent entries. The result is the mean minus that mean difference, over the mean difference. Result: 64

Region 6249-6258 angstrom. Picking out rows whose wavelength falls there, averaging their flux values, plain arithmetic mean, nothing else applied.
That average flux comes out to 18.1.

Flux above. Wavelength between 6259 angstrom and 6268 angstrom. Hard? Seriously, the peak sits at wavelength 6265.88 angstrom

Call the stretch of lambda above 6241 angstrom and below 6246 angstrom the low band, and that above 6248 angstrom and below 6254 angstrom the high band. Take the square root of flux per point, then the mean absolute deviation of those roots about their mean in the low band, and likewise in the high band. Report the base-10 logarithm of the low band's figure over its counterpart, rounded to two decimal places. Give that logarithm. -0.27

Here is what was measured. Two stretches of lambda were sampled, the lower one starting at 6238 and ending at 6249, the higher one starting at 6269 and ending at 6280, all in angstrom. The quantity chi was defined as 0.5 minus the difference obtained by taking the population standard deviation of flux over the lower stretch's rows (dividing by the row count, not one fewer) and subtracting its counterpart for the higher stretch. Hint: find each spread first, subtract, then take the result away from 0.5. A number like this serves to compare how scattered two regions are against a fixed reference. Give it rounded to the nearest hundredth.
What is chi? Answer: 0.40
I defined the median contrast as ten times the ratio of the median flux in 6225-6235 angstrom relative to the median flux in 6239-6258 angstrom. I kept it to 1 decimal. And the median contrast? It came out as 10.7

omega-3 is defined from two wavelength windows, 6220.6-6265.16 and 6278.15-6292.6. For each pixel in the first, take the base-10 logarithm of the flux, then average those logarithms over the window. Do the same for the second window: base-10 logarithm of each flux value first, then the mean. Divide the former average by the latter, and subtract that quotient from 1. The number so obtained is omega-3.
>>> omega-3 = 0.0071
